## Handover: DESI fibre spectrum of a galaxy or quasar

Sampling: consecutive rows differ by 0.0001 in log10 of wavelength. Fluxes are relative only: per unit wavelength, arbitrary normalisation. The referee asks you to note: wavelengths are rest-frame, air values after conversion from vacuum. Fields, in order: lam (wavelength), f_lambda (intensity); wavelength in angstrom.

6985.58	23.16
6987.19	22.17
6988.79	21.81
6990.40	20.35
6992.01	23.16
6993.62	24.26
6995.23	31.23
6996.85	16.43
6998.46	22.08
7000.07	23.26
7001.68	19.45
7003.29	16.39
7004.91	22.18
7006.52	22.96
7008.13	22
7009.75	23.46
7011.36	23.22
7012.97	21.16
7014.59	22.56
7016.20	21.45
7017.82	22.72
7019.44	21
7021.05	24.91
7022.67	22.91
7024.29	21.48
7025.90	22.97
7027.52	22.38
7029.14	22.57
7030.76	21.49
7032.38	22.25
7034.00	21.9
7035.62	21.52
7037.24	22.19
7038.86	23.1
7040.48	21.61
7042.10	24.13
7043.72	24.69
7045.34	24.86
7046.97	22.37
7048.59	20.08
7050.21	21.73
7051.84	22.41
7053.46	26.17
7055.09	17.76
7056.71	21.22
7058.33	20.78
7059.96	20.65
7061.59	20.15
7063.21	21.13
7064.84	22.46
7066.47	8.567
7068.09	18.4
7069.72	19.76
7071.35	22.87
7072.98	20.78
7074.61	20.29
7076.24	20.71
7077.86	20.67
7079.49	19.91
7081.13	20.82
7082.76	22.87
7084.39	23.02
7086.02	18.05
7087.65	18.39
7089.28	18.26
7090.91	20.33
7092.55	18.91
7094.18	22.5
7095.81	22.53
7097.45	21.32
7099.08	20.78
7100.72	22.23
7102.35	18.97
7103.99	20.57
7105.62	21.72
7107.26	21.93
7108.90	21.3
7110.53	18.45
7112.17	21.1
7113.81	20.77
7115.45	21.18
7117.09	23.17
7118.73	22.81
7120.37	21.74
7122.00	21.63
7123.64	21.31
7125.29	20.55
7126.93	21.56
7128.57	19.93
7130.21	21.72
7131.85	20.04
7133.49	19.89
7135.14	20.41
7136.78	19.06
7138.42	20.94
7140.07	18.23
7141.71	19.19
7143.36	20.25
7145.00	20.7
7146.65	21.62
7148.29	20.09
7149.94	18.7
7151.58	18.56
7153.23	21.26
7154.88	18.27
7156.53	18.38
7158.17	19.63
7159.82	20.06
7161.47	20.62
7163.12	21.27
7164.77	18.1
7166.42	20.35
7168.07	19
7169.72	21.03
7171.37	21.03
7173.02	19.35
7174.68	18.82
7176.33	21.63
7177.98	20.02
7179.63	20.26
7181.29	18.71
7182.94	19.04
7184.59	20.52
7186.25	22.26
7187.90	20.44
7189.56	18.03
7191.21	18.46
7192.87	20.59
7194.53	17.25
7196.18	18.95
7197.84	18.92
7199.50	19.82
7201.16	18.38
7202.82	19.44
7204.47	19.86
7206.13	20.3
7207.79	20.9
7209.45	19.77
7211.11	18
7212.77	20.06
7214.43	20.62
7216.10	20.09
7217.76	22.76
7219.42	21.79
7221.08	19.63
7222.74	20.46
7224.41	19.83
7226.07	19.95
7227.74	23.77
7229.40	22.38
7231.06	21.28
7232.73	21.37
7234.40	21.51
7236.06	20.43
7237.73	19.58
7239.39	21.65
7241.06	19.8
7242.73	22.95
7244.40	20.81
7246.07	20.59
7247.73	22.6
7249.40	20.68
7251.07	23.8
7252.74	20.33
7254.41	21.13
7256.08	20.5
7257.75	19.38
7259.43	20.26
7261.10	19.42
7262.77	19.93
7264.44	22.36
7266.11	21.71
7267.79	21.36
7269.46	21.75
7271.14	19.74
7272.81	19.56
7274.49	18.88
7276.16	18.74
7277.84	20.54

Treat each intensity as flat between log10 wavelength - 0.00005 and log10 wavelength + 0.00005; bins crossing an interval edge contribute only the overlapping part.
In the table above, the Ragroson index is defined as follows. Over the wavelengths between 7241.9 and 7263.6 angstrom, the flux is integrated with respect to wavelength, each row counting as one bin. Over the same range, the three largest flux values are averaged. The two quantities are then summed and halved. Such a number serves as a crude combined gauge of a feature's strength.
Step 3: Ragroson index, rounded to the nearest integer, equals 239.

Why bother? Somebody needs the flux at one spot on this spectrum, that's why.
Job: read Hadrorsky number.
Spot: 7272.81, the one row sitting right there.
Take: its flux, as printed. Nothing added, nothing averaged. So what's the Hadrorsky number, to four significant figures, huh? 19.56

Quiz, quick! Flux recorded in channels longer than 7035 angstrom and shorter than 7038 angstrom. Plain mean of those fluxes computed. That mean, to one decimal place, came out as 21.9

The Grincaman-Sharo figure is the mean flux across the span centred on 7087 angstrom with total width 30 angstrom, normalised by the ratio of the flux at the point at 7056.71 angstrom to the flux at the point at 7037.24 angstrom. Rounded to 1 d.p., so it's 21.6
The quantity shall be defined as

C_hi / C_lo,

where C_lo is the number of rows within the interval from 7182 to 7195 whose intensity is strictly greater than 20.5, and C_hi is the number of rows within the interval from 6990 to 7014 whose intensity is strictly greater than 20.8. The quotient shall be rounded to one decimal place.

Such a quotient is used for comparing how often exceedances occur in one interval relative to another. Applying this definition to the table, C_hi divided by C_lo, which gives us 3.7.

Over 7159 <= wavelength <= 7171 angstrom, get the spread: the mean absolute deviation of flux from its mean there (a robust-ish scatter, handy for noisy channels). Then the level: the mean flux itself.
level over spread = 23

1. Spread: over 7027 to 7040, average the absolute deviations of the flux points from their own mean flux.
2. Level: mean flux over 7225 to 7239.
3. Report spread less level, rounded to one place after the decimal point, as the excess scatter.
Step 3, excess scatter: -20.9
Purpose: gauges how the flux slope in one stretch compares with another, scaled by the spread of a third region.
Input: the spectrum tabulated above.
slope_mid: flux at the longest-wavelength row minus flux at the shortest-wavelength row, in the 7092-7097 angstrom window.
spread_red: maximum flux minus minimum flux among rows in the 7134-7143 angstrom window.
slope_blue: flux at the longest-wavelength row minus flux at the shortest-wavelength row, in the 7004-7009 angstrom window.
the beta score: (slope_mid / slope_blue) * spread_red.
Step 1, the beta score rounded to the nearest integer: -55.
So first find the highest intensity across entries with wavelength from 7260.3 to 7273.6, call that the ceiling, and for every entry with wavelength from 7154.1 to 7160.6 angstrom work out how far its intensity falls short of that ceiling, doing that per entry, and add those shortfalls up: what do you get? 13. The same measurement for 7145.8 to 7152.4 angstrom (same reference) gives 10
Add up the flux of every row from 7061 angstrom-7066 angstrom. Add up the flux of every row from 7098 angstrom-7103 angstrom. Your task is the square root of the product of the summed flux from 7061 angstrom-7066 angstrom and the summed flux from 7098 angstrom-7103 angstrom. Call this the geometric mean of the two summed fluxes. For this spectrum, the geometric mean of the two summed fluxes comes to 62.9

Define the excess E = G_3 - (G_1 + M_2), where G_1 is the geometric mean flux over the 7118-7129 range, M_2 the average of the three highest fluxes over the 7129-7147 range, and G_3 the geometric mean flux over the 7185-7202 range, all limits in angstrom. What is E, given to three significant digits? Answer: -23.5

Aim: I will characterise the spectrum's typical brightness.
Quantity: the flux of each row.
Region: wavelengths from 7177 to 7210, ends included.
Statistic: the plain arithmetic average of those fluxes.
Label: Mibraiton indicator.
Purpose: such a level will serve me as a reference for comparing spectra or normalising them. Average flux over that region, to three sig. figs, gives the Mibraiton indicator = 19.6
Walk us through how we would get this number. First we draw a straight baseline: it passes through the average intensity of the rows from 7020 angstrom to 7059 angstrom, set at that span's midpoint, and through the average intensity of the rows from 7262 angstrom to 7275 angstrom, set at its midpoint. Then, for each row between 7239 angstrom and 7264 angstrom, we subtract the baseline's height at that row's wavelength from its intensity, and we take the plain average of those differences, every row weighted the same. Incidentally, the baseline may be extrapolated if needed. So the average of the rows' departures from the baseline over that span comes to 0.1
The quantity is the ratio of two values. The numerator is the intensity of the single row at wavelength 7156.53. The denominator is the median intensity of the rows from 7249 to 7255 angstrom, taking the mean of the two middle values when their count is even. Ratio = 0.88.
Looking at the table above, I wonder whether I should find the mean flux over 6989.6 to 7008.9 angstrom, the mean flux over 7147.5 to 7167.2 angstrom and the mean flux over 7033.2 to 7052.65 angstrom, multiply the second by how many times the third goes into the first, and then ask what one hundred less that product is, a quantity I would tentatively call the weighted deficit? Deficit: 81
